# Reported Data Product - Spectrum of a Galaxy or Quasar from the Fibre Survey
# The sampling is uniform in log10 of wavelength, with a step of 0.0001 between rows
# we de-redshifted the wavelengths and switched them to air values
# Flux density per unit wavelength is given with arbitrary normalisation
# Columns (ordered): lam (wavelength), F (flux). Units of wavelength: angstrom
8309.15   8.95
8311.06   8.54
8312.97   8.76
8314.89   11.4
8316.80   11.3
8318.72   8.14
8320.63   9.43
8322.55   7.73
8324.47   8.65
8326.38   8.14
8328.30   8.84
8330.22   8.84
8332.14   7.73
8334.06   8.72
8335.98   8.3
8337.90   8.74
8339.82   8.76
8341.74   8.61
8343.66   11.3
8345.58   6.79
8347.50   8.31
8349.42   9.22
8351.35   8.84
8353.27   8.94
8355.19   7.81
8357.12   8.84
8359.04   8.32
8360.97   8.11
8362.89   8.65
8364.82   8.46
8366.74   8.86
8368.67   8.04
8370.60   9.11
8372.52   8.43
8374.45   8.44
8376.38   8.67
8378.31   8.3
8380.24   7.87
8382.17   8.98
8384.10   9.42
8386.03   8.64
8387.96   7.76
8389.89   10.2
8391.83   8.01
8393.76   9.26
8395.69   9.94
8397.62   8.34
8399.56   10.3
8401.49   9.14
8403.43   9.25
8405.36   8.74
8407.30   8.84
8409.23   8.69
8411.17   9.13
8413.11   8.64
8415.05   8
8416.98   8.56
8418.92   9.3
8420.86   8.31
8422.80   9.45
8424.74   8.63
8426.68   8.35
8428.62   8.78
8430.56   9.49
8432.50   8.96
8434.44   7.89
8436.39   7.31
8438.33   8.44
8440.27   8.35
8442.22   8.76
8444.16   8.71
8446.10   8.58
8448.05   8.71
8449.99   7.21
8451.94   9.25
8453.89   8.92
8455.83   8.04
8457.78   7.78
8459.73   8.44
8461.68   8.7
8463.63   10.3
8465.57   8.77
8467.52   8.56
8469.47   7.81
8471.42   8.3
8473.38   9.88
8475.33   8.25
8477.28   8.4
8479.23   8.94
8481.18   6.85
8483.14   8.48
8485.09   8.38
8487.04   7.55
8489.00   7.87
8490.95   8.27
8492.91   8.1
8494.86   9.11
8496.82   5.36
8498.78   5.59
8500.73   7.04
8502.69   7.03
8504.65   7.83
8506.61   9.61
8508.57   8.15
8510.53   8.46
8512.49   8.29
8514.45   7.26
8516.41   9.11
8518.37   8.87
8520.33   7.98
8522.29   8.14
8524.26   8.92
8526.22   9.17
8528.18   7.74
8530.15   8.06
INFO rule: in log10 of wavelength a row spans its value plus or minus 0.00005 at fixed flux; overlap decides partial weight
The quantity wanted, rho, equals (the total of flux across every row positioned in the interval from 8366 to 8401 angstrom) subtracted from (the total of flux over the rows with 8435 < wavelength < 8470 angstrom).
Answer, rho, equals -6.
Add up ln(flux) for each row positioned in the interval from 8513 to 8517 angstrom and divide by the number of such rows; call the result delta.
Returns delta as 2.10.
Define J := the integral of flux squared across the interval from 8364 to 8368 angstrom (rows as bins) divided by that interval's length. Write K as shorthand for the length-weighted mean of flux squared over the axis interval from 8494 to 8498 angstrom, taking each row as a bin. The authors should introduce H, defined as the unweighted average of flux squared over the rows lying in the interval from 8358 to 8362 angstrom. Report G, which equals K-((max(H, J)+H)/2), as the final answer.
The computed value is -17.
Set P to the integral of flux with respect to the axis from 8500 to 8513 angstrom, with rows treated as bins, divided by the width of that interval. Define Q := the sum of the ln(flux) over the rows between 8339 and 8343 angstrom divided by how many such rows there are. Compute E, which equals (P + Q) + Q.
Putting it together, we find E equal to 12.39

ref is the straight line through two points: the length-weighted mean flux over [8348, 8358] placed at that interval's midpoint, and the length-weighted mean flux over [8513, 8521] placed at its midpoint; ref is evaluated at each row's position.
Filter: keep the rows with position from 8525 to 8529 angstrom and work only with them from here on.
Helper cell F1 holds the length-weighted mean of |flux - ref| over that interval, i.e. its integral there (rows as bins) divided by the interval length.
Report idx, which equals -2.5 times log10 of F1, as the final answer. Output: 0.4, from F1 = 0.71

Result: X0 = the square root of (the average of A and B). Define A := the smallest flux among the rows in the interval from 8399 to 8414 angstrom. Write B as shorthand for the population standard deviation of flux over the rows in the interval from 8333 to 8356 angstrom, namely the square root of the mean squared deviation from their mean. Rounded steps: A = 8.64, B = 0.99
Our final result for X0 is 2.19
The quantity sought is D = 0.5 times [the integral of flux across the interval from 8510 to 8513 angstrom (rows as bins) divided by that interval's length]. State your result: 4.19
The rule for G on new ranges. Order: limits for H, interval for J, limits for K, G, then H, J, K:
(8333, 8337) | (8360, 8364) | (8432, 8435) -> -1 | 72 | 70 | 71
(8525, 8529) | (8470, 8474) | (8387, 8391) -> 6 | 72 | 79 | 81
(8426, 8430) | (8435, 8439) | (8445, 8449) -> 1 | 73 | 62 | 75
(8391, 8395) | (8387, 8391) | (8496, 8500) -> -47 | 75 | 81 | 31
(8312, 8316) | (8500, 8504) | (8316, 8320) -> -8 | 103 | 50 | 95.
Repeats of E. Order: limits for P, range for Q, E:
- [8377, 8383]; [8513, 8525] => 12.63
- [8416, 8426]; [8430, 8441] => 13.09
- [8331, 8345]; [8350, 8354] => 13.19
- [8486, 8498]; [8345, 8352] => 11.89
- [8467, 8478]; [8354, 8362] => 12.75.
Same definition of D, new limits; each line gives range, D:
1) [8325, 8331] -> 4.30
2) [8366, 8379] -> 4.27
